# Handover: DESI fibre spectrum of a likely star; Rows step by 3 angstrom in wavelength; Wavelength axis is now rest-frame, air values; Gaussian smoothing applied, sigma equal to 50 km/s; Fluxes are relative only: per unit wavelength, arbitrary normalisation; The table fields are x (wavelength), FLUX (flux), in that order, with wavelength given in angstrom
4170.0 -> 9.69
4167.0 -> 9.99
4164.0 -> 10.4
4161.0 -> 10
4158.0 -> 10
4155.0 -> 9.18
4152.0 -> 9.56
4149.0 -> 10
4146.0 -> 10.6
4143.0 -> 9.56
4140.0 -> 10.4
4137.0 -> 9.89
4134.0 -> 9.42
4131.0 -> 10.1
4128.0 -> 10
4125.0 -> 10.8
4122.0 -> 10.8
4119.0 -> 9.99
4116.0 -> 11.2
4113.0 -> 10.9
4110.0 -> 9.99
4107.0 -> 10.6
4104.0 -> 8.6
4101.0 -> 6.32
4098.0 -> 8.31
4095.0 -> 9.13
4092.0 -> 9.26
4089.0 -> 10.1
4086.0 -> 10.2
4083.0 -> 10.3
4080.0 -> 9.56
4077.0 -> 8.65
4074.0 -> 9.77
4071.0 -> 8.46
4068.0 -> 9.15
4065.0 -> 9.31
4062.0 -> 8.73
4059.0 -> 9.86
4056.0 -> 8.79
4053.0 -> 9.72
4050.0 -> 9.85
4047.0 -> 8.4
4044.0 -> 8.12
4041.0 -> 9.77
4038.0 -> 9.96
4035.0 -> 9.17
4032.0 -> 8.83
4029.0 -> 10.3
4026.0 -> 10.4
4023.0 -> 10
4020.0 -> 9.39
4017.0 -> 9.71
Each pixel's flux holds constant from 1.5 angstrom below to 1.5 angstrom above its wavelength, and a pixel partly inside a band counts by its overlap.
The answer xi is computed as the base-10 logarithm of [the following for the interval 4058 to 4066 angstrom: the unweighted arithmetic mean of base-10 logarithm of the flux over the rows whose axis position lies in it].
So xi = -0.014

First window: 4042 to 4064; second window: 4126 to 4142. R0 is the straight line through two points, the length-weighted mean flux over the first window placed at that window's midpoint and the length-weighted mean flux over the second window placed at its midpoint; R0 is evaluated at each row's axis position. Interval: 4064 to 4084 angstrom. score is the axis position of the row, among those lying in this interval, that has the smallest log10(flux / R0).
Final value 4071.0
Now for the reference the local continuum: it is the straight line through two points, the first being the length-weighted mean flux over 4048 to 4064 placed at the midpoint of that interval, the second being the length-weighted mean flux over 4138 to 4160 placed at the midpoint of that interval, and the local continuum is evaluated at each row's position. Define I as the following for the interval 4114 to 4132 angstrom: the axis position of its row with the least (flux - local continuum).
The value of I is 4128.0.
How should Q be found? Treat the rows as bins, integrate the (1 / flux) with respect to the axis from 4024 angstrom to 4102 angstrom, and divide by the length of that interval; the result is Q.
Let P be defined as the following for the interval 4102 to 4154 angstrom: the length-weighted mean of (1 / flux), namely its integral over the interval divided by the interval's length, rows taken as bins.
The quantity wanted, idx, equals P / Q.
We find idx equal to 0.91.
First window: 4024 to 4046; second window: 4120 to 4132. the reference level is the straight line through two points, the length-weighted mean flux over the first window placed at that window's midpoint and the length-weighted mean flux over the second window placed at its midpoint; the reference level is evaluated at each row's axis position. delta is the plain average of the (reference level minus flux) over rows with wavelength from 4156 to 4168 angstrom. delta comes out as 0.7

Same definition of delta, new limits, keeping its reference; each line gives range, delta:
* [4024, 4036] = -0.2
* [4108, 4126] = -0.3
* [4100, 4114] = 0.9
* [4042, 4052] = 0.8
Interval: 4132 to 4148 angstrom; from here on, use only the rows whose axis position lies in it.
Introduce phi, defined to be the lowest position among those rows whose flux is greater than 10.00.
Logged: 4140.0 angstrom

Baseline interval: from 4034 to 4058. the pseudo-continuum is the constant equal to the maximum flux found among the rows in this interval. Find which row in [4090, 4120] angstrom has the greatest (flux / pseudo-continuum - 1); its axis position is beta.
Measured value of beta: 4116.0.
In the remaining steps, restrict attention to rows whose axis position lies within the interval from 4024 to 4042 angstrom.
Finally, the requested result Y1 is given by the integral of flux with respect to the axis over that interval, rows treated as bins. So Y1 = 175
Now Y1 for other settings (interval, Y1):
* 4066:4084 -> 167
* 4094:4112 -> 160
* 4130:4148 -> 180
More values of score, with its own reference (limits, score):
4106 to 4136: 4134.0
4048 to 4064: 4062.0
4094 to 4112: 4101.0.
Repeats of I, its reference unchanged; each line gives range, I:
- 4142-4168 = 4155.0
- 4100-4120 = 4101.0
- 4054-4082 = 4071.0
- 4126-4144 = 4134.0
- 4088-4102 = 4101.0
